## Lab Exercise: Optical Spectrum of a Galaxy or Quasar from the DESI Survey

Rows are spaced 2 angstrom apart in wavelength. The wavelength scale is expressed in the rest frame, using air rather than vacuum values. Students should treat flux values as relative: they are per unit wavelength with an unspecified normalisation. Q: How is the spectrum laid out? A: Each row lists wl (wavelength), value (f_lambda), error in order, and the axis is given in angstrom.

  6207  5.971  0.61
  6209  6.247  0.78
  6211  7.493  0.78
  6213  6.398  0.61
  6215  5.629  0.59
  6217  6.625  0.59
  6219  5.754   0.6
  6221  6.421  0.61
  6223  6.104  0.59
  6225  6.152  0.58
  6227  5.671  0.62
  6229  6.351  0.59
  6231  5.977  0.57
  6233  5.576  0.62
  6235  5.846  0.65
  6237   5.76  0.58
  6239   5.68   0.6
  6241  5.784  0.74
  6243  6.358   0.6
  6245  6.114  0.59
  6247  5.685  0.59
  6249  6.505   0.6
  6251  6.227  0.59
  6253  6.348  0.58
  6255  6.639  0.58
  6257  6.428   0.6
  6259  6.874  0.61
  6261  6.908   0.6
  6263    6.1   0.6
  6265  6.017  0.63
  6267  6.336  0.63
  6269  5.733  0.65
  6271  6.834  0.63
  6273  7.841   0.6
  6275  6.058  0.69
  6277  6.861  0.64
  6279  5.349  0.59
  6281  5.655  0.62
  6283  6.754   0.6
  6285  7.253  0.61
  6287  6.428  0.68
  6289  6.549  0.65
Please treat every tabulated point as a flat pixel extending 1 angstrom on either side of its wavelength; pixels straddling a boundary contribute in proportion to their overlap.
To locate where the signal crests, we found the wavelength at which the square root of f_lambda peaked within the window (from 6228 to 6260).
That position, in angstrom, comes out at 6259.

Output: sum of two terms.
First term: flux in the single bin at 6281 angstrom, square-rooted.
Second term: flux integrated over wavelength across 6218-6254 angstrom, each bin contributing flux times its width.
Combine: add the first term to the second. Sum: 219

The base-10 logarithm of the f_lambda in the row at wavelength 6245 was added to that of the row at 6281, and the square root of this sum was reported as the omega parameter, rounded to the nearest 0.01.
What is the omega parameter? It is 1.24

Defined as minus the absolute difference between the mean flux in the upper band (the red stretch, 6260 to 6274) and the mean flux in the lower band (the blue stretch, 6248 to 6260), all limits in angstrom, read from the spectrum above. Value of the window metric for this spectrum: -0.03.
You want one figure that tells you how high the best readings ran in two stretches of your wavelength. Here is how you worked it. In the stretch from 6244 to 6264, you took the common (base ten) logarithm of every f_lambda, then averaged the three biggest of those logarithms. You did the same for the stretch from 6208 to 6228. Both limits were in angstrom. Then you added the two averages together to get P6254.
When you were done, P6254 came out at 1.667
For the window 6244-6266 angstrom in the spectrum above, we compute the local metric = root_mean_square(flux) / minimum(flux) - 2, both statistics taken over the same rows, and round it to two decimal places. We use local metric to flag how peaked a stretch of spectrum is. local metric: -0.88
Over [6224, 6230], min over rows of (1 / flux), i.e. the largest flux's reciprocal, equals 0.157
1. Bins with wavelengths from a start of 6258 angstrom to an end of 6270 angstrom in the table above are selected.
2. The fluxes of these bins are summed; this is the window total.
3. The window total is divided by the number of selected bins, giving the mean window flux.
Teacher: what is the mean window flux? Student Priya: 6.3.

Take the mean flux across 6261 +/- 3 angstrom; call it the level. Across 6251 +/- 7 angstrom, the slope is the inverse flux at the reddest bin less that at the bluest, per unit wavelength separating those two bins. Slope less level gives -6.63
